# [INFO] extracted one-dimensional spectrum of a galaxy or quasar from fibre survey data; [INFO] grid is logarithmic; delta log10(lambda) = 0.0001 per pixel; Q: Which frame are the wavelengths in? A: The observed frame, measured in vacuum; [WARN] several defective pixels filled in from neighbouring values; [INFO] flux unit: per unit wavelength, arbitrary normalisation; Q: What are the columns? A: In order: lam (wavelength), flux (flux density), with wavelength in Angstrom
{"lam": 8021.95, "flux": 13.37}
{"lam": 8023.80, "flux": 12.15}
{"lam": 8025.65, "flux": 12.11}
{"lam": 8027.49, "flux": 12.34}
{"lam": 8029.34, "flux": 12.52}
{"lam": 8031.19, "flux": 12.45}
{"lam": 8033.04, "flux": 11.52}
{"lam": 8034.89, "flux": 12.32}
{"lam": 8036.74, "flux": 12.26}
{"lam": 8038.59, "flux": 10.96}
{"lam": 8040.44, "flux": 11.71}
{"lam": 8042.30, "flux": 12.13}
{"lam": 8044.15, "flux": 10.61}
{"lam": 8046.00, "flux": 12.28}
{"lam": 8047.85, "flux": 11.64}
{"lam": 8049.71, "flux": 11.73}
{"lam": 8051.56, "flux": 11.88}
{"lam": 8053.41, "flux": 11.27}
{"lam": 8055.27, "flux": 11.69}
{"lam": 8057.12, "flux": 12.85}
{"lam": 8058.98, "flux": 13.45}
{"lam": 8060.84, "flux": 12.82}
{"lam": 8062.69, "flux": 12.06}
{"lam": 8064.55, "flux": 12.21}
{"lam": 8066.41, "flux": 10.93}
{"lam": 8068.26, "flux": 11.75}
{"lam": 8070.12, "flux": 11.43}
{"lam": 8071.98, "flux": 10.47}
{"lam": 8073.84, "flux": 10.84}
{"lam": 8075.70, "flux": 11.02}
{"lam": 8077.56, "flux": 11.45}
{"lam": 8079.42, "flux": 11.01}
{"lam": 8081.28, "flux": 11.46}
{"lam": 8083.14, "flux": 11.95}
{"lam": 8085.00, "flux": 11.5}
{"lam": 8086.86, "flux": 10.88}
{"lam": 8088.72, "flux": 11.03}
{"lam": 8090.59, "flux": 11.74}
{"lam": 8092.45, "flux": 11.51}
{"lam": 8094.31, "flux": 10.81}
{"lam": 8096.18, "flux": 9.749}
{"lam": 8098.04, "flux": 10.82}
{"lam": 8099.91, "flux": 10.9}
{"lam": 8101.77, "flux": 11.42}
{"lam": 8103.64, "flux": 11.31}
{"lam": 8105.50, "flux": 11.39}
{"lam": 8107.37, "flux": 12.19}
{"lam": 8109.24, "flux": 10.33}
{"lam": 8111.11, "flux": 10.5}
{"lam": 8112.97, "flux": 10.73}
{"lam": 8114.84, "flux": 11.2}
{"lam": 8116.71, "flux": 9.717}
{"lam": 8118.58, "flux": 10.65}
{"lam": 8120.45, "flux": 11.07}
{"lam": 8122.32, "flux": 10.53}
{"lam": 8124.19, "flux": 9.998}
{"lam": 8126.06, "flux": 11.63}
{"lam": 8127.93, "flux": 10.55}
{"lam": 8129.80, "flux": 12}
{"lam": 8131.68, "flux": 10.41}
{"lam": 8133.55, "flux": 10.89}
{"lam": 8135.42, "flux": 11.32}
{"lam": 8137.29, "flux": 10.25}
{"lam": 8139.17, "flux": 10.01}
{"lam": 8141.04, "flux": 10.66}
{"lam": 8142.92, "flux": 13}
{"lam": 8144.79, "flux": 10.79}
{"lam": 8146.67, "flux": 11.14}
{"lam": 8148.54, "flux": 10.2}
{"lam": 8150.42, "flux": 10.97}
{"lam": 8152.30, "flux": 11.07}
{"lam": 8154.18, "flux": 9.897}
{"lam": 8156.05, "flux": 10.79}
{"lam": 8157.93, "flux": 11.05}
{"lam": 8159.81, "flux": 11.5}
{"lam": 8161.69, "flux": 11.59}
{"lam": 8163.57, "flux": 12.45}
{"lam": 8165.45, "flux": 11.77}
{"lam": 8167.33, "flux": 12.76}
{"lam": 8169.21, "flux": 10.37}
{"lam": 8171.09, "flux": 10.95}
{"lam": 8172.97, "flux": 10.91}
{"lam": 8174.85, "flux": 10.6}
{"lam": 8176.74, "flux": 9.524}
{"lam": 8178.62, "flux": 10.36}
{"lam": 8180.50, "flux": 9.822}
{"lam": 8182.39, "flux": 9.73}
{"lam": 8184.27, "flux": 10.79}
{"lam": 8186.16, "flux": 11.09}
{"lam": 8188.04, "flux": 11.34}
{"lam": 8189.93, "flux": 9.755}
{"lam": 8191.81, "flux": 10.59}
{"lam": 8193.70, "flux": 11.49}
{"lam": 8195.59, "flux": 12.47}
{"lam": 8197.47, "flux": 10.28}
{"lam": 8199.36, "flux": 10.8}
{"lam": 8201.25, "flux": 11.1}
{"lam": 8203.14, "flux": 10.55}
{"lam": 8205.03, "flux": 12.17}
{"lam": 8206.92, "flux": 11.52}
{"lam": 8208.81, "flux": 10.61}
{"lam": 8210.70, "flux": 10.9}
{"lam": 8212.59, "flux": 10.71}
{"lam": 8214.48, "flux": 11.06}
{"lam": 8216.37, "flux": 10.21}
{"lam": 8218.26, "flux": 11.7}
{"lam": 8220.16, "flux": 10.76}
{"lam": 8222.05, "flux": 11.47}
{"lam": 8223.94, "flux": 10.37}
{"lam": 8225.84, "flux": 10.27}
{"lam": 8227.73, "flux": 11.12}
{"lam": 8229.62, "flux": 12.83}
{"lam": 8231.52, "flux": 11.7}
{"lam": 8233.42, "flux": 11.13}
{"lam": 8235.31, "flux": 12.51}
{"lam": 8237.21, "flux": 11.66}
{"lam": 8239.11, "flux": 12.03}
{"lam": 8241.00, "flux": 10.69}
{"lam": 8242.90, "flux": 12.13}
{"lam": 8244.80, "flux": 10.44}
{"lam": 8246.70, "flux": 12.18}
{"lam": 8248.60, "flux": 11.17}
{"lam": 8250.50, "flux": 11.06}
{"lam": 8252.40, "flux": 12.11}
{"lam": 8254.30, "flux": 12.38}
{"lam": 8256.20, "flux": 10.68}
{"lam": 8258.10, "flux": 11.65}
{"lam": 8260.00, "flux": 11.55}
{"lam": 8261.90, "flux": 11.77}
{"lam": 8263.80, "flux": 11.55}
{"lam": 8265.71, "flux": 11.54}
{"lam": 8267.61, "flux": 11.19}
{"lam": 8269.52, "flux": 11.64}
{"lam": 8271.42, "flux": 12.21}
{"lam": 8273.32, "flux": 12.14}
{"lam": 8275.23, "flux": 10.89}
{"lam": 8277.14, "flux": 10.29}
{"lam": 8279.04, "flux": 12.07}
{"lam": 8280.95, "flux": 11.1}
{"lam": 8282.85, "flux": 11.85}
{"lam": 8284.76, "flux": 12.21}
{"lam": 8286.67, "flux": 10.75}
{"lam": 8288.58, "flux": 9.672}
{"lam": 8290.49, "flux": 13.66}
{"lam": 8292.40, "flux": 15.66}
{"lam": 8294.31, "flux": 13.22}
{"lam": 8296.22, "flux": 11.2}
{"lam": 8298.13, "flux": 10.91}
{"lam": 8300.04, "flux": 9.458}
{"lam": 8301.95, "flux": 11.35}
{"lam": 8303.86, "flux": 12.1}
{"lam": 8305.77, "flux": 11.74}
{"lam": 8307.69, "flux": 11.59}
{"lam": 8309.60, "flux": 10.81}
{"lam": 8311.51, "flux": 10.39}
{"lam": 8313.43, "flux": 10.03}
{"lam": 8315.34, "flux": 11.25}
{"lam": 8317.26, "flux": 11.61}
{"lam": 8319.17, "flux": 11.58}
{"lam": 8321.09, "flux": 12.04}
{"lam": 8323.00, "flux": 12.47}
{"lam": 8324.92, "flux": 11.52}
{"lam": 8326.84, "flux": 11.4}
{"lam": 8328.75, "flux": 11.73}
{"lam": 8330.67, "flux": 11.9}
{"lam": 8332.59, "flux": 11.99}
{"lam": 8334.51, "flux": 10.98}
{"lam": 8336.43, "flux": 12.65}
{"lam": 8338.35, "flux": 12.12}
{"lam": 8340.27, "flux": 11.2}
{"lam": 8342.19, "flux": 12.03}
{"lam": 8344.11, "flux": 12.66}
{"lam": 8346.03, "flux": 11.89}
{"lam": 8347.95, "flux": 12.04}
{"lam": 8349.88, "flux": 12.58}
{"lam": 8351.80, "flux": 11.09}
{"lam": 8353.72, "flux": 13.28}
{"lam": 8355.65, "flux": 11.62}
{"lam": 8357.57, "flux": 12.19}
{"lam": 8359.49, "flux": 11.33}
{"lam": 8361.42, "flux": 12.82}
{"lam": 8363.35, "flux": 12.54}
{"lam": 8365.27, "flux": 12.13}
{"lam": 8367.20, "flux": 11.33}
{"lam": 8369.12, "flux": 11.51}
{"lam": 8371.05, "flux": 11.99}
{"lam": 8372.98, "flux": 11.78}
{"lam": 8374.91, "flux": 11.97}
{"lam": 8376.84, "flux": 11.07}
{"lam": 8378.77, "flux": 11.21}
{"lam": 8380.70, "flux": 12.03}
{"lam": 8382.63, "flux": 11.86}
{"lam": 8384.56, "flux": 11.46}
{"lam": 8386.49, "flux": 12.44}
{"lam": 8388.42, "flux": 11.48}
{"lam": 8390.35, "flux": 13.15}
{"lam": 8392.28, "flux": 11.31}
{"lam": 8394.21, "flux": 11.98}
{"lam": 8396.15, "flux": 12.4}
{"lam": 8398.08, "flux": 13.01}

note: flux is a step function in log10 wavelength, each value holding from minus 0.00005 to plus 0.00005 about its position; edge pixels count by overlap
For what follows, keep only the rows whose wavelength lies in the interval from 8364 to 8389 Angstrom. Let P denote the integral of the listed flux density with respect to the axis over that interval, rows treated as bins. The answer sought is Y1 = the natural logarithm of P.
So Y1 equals 5.68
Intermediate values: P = 293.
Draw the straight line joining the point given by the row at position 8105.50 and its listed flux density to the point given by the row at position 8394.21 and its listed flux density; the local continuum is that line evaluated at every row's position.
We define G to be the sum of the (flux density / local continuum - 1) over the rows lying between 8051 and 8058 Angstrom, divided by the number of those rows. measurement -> 0.06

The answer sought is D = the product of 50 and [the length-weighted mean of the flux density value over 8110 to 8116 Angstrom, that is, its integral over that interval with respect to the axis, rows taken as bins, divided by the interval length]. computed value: 538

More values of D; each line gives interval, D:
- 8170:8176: 538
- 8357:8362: 603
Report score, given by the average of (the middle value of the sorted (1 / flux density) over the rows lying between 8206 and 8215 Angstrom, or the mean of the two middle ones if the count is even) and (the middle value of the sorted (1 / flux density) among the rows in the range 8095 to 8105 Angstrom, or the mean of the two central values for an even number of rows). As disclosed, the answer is 0.0917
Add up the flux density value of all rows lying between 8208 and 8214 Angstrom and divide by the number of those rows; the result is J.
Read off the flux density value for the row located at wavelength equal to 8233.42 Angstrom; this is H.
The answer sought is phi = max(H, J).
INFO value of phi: 11.13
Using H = 11.13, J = 10.7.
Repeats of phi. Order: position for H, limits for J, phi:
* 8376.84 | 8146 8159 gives 11.07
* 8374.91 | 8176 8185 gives 11.97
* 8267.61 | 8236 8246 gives 11.39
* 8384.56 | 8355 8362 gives 11.99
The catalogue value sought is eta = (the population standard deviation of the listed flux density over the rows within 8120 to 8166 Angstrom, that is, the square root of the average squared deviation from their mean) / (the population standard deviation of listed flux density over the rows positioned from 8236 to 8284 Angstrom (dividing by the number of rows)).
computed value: 1.28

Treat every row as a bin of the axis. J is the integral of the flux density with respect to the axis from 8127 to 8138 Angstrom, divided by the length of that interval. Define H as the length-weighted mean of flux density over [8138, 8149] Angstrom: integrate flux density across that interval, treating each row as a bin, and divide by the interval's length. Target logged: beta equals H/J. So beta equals 1.01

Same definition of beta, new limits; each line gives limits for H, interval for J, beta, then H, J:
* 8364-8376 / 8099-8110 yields 1.05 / 11.8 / 11.3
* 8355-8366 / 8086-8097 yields 1.11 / 12.1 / 11.0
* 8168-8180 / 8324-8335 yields 0.90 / 10.5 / 11.6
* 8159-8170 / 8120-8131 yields 1.07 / 11.8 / 10.9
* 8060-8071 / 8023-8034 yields 0.97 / 11.9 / 12.2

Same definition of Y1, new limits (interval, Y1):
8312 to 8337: 5.67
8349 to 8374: 5.70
